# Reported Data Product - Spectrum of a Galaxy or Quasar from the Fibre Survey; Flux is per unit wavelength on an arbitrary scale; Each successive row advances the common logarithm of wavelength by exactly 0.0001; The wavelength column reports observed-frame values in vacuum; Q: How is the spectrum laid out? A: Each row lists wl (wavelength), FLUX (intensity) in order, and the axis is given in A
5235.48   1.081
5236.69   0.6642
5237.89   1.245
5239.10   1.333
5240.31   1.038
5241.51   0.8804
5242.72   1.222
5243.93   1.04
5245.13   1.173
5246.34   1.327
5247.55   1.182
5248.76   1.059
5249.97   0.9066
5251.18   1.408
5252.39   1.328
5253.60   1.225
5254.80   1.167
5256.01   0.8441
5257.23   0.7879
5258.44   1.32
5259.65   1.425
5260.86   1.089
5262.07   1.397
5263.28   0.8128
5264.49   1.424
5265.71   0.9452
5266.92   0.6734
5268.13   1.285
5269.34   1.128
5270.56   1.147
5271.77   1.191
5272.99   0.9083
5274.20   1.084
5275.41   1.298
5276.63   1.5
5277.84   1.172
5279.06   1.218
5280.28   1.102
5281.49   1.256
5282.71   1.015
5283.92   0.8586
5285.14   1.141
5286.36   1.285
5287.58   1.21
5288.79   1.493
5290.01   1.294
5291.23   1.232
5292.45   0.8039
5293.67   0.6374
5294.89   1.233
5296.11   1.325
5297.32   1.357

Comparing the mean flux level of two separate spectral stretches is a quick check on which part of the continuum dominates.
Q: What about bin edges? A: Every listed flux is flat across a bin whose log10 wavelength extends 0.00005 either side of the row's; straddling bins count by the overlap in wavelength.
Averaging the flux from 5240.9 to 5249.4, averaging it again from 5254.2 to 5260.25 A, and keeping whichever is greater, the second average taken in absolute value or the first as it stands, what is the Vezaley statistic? 1.13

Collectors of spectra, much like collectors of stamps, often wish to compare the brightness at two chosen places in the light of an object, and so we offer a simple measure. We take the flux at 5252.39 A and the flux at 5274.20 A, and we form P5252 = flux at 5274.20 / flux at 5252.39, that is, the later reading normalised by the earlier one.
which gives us 0.82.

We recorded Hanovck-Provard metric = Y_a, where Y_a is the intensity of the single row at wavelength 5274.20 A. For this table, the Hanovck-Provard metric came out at 1.084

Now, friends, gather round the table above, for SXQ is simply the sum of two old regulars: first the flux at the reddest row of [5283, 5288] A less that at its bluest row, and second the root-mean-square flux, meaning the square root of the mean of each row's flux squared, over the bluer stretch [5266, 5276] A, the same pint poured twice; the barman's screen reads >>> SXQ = 1.46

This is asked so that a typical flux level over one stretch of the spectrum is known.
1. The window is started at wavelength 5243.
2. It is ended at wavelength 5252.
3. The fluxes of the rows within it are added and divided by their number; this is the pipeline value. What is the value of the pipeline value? 1.16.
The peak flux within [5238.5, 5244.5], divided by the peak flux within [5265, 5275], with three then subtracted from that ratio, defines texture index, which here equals -1.96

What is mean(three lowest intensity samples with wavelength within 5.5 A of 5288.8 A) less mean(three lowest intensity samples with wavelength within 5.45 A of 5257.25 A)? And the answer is -0.14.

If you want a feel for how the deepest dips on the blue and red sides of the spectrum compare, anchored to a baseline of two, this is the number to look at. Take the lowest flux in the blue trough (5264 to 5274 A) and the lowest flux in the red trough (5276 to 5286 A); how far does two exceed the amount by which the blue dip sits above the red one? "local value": 2.19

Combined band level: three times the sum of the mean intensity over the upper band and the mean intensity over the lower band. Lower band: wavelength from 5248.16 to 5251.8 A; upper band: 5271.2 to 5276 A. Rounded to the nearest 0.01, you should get 6.73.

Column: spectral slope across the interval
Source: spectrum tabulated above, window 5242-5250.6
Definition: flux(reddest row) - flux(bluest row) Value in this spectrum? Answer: -0.32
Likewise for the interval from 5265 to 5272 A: 0.25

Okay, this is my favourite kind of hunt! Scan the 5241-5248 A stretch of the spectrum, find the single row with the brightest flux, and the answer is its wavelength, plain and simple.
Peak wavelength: 5246.34 A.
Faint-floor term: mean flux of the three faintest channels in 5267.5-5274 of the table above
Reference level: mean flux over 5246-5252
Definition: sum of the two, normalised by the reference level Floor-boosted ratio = 1.90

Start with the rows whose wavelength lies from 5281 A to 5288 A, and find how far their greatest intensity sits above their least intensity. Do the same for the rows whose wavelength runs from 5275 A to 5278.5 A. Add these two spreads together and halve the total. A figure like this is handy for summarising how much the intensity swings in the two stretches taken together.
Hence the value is 0.38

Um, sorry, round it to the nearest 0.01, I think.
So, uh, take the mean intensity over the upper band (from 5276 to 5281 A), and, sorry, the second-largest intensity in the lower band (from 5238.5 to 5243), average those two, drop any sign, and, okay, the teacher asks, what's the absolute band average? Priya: 1.23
